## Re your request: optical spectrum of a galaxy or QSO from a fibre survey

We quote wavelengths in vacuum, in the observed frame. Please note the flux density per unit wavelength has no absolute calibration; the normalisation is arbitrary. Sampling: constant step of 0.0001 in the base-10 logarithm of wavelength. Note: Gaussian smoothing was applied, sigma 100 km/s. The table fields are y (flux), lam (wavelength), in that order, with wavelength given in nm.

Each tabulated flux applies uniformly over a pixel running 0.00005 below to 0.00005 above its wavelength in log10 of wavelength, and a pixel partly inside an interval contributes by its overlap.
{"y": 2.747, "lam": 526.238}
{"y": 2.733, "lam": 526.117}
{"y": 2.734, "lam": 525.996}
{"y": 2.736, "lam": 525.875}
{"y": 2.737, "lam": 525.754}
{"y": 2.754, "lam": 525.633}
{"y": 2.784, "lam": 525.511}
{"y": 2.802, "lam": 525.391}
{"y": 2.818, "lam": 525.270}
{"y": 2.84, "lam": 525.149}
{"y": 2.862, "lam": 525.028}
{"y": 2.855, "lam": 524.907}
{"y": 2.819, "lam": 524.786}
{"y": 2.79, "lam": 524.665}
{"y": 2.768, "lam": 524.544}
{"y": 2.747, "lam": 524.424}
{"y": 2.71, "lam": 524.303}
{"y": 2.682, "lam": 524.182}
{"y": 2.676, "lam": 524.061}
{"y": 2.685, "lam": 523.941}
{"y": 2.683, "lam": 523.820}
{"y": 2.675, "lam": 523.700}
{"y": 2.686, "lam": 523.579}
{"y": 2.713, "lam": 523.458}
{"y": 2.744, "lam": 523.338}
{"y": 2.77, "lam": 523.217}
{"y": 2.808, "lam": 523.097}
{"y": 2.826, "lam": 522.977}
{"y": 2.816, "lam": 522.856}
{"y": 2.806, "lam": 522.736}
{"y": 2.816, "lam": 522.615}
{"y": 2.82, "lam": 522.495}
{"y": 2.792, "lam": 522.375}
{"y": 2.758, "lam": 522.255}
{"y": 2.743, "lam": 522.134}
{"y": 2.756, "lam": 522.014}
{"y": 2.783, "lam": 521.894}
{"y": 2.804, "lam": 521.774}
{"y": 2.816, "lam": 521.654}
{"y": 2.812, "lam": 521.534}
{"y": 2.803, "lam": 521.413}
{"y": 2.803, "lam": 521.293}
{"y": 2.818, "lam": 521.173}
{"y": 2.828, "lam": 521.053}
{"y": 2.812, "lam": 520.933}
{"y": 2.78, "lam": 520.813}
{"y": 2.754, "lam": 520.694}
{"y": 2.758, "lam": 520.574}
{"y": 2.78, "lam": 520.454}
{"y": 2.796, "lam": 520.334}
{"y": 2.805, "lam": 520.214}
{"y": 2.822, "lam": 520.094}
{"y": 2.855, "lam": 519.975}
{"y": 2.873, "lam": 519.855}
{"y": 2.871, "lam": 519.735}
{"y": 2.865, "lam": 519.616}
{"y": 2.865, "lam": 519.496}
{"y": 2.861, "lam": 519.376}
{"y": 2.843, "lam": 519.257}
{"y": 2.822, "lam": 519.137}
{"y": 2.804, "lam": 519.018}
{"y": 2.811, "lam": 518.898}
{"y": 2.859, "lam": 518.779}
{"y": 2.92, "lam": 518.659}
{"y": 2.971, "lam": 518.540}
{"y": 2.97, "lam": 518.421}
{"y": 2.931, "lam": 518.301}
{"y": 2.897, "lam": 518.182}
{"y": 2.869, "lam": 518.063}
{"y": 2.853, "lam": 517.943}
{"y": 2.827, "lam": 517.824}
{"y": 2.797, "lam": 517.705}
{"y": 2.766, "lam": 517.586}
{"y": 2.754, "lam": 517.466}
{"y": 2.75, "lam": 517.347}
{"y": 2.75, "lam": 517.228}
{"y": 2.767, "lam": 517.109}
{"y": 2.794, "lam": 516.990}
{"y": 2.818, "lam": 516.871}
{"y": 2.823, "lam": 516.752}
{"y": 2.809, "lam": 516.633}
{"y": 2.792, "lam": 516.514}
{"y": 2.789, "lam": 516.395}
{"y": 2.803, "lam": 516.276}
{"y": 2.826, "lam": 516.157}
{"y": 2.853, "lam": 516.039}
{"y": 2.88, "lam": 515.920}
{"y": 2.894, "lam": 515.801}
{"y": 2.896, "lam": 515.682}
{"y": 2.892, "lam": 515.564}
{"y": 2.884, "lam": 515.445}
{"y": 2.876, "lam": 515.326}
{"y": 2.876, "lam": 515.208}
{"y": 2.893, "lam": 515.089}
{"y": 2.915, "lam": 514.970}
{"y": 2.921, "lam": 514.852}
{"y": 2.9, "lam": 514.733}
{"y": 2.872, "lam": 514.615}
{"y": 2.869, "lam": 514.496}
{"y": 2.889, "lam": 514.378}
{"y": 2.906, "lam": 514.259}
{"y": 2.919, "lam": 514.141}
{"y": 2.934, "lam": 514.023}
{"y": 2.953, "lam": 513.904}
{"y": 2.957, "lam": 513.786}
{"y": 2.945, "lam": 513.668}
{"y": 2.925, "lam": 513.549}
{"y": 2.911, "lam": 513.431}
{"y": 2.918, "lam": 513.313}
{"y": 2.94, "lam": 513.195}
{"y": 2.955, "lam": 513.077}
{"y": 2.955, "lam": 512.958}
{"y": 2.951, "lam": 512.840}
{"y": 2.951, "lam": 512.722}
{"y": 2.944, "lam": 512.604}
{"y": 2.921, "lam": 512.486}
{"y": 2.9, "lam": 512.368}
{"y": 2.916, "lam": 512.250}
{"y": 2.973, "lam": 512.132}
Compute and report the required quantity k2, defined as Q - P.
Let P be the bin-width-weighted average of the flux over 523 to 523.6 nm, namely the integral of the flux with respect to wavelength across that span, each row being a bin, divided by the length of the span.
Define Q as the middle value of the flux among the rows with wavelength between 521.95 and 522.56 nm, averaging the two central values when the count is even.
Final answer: 0.00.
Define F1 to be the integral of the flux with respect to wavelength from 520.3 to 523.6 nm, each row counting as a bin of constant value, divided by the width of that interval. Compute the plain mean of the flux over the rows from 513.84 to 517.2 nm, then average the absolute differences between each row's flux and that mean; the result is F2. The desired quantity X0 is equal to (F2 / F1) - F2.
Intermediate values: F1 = 2.79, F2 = 0.042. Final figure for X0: -0.0268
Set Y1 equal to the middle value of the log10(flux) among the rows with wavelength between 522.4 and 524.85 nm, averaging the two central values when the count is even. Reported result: 0.441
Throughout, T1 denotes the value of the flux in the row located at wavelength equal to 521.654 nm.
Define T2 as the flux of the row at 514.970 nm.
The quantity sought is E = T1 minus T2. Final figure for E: -0.10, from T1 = 2.816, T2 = 2.915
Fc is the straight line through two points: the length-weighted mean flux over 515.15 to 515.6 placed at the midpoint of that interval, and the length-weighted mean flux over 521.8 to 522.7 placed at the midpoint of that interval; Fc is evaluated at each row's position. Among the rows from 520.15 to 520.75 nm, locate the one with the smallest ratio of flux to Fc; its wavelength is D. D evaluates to 520.694 nm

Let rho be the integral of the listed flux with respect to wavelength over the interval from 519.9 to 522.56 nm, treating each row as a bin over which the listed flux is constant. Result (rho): 7.44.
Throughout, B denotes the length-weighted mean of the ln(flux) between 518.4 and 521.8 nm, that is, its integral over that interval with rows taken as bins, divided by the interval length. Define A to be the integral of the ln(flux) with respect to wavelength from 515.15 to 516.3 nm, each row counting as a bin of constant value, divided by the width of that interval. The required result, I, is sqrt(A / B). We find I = 1.01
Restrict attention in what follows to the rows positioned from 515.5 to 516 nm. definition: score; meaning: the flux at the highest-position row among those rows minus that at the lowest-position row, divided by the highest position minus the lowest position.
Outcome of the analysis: -0.03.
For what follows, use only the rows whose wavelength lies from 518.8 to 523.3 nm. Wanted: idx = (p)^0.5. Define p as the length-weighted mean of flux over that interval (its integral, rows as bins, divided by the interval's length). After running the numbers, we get 1.68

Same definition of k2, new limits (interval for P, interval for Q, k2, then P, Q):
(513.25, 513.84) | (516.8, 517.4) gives -0.16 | 2.93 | 2.77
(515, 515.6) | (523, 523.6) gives -0.14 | 2.88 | 2.74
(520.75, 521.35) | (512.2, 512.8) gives 0.11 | 2.81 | 2.92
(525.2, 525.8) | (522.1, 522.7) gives 0.01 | 2.78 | 2.79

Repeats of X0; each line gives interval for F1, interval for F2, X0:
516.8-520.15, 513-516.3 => -0.0184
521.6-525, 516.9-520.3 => -0.0308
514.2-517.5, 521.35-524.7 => -0.0290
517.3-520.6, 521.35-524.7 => -0.0290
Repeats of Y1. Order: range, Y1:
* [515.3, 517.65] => 0.449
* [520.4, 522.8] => 0.448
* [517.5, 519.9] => 0.457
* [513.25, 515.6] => 0.464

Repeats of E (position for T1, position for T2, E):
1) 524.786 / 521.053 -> -0.01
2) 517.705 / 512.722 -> -0.15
